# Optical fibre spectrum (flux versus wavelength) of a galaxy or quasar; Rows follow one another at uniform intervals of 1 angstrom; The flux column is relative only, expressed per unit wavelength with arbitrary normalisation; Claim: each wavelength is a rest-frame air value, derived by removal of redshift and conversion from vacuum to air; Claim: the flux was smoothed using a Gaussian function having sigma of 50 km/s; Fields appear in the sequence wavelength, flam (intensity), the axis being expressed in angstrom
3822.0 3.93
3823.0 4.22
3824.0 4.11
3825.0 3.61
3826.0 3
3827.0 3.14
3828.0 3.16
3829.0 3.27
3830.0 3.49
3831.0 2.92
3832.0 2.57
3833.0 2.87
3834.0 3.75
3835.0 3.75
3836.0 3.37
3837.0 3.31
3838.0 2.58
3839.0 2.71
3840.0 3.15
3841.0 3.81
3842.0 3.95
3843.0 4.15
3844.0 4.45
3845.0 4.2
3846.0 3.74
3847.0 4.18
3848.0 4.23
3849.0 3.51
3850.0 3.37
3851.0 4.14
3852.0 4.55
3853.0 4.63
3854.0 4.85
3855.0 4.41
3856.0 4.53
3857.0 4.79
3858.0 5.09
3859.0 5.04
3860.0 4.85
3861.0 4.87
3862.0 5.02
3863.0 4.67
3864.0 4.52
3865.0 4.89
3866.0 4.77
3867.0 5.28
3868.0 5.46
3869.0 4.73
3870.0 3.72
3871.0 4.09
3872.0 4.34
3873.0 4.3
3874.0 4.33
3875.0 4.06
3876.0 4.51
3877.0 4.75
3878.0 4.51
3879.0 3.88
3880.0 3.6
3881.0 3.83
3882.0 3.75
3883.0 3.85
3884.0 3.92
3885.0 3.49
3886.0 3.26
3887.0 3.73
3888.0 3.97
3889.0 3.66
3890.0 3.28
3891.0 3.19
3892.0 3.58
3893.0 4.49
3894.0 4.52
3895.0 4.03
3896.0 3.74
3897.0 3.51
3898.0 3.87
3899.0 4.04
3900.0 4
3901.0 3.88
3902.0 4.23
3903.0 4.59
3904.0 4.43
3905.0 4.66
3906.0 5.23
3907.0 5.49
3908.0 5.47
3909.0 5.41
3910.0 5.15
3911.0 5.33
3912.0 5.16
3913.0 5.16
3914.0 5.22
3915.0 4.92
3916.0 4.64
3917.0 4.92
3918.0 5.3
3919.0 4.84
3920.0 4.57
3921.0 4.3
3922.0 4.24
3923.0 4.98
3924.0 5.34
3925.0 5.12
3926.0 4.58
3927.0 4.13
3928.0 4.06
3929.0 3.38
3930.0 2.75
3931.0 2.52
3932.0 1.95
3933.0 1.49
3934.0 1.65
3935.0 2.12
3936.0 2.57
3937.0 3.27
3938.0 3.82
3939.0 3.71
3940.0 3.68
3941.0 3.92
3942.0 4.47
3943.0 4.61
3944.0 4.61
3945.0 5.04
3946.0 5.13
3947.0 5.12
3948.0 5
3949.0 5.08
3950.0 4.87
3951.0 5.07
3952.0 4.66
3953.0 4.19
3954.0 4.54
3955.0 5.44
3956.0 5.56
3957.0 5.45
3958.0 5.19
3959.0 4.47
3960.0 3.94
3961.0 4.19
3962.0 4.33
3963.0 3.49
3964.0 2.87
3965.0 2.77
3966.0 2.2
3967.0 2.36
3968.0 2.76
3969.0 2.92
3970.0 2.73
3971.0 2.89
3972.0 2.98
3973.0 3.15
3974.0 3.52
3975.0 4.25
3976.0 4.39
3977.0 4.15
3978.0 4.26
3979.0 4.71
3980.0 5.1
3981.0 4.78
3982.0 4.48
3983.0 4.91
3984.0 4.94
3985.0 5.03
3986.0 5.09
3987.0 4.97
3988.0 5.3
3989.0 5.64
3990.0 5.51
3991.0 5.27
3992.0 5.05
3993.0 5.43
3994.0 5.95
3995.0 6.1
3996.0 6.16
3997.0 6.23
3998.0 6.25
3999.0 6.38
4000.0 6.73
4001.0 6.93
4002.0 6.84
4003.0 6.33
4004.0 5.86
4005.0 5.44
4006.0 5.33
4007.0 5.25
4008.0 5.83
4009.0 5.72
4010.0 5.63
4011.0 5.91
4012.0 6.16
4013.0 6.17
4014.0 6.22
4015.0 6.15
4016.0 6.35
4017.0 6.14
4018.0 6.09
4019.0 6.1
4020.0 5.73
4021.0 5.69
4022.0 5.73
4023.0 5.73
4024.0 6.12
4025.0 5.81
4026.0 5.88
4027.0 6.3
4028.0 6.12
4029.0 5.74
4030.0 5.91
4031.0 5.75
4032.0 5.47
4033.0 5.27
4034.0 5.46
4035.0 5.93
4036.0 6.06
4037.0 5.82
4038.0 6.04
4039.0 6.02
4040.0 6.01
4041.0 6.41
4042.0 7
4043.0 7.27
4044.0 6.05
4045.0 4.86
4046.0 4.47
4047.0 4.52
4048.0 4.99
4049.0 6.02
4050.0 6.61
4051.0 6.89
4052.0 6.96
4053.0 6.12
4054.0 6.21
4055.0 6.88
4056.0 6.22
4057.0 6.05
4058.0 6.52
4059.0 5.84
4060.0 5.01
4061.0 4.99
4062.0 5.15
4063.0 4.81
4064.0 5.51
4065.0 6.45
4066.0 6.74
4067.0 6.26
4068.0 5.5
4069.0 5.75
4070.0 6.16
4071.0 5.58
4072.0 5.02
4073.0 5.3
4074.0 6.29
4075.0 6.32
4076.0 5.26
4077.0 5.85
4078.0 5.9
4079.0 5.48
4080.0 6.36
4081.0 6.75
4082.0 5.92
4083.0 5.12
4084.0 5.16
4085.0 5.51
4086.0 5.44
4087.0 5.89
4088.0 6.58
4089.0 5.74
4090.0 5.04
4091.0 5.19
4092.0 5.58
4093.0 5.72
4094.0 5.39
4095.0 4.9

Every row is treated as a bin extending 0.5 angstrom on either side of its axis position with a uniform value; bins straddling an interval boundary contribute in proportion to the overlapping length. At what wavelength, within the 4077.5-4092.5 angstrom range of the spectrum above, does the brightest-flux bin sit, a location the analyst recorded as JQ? 4081.0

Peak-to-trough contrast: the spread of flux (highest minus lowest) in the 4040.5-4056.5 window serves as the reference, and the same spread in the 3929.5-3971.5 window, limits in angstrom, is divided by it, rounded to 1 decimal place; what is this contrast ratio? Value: 1.5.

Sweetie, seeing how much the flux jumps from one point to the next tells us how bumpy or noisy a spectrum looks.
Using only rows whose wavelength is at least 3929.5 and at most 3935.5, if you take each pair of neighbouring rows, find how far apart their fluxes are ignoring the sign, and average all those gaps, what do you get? 0.38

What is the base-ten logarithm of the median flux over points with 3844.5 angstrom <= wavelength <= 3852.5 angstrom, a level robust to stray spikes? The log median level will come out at 0.62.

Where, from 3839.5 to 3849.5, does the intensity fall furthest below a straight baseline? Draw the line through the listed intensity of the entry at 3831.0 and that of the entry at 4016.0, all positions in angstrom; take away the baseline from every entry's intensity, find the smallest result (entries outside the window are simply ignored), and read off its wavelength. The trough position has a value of 3840.0 angstrom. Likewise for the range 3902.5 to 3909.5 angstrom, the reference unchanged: 3904.0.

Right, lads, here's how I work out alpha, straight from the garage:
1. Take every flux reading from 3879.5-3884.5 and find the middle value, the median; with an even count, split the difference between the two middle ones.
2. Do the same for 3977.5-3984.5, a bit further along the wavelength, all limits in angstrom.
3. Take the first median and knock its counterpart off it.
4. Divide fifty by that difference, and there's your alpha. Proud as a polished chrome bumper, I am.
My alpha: -53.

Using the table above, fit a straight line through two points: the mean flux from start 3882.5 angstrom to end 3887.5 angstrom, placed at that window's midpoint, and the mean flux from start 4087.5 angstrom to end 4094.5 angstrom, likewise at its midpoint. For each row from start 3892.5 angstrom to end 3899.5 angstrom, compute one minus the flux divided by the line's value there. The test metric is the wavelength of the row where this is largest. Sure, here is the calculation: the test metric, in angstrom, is 3897.0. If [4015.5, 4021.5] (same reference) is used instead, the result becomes 4021.0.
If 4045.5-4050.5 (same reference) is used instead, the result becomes 4046.0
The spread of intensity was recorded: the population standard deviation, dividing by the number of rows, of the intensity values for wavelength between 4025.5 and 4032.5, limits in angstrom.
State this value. 0.25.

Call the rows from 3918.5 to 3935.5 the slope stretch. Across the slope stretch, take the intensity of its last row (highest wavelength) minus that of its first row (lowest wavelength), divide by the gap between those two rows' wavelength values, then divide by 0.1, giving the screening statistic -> -1.7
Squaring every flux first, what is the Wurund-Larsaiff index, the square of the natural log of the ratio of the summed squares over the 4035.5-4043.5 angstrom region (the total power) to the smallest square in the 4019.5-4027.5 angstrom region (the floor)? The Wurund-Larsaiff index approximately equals 5.3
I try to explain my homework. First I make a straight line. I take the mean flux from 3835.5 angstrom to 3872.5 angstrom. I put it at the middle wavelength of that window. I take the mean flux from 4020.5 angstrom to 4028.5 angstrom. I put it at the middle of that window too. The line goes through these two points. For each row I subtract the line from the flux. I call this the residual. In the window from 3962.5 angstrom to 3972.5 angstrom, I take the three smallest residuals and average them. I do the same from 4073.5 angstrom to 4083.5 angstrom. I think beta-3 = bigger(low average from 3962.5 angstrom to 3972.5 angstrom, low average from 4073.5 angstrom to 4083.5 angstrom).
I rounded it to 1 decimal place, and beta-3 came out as -1.2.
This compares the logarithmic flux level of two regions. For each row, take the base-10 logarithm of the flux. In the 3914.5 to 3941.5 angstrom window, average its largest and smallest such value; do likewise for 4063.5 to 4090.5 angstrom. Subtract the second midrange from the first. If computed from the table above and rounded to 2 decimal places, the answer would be -0.31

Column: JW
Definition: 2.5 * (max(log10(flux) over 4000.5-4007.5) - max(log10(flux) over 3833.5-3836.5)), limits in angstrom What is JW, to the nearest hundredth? 0.67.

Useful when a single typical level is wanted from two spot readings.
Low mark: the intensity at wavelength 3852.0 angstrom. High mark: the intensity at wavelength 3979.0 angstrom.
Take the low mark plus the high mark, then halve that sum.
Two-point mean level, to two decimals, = 4.63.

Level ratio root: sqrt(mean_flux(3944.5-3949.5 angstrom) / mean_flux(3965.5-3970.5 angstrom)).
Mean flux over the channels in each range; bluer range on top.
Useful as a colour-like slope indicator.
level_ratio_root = 1.40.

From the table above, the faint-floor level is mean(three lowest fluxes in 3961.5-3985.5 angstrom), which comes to 2.4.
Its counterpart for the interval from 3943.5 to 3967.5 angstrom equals 2.4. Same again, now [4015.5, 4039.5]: 5.4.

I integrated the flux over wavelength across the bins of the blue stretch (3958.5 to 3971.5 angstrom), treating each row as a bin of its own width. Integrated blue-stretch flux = 42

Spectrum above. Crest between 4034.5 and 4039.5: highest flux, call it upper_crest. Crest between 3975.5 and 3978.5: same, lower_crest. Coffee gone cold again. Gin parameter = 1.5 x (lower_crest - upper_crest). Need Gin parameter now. -2.5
